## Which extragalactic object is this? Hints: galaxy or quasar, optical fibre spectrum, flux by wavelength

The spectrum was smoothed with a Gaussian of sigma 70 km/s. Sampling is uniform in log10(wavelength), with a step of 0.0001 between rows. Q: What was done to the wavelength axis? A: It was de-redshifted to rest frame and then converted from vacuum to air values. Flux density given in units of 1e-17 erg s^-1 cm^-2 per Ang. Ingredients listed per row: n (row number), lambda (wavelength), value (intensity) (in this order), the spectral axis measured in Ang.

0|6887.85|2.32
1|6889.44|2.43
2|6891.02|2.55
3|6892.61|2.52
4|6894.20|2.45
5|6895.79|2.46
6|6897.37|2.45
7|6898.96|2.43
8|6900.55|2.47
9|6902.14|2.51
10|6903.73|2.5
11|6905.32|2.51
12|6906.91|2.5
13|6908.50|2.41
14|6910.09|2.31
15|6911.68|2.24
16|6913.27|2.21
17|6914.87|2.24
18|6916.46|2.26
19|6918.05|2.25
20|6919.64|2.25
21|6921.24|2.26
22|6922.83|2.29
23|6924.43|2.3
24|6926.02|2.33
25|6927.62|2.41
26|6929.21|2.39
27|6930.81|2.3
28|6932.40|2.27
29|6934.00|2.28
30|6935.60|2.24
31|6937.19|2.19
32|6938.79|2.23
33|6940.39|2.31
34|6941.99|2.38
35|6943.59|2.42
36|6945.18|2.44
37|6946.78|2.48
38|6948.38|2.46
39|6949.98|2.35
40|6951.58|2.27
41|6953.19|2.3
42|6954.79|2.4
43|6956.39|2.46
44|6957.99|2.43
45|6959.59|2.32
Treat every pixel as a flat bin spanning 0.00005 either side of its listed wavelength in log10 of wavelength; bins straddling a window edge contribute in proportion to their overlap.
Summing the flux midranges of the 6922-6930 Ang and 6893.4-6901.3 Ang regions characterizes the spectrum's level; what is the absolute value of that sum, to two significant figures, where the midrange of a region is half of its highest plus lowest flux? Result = 4.8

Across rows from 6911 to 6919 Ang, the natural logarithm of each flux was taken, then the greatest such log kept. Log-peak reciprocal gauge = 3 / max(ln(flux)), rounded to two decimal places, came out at 3.68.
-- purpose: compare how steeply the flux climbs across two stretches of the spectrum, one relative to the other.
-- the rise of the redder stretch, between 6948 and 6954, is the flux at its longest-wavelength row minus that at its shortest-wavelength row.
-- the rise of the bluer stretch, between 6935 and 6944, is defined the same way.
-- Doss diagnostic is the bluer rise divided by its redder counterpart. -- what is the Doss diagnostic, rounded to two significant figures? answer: -1.1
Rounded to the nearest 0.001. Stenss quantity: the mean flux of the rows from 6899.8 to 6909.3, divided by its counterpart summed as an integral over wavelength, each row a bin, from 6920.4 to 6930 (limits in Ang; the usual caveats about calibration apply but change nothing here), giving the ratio 0.111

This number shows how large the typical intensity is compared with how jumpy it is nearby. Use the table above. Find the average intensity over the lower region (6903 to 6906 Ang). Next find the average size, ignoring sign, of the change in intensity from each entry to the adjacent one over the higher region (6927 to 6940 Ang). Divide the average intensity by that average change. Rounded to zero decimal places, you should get 63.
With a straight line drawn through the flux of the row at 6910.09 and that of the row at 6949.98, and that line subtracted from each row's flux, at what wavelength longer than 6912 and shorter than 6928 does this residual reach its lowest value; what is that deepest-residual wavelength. 6913.27 Ang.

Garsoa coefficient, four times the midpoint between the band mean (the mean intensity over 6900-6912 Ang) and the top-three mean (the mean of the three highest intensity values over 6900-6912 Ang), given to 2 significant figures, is 9.9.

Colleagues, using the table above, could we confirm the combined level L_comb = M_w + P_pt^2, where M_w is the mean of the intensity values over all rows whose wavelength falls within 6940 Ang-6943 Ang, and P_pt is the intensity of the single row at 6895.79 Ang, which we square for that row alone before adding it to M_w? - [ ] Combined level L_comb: 8.40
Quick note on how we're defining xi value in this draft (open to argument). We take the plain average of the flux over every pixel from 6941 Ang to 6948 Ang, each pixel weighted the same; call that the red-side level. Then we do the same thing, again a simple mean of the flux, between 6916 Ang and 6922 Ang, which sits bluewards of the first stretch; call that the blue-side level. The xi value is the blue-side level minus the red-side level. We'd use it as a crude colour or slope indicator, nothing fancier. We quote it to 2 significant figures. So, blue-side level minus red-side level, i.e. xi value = -0.18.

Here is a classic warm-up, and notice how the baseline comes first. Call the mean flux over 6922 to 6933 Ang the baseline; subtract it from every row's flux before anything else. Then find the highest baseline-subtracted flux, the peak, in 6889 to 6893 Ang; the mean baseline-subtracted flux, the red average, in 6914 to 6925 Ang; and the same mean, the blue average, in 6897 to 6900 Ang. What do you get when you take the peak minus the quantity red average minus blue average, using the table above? 0.40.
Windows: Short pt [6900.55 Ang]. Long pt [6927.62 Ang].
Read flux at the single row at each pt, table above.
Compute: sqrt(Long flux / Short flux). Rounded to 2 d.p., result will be 0.99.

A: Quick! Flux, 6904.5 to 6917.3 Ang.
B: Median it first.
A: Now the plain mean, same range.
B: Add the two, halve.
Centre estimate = 2.31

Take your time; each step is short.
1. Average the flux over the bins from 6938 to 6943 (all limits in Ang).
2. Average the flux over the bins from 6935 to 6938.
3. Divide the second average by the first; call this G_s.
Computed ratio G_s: 0.96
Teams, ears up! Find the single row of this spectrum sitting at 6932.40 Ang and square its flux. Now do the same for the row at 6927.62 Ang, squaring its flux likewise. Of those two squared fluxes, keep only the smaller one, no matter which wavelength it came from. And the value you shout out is 5.2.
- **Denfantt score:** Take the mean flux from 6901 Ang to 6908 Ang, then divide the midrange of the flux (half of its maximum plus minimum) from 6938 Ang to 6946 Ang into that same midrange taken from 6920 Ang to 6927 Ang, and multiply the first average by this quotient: 2.46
